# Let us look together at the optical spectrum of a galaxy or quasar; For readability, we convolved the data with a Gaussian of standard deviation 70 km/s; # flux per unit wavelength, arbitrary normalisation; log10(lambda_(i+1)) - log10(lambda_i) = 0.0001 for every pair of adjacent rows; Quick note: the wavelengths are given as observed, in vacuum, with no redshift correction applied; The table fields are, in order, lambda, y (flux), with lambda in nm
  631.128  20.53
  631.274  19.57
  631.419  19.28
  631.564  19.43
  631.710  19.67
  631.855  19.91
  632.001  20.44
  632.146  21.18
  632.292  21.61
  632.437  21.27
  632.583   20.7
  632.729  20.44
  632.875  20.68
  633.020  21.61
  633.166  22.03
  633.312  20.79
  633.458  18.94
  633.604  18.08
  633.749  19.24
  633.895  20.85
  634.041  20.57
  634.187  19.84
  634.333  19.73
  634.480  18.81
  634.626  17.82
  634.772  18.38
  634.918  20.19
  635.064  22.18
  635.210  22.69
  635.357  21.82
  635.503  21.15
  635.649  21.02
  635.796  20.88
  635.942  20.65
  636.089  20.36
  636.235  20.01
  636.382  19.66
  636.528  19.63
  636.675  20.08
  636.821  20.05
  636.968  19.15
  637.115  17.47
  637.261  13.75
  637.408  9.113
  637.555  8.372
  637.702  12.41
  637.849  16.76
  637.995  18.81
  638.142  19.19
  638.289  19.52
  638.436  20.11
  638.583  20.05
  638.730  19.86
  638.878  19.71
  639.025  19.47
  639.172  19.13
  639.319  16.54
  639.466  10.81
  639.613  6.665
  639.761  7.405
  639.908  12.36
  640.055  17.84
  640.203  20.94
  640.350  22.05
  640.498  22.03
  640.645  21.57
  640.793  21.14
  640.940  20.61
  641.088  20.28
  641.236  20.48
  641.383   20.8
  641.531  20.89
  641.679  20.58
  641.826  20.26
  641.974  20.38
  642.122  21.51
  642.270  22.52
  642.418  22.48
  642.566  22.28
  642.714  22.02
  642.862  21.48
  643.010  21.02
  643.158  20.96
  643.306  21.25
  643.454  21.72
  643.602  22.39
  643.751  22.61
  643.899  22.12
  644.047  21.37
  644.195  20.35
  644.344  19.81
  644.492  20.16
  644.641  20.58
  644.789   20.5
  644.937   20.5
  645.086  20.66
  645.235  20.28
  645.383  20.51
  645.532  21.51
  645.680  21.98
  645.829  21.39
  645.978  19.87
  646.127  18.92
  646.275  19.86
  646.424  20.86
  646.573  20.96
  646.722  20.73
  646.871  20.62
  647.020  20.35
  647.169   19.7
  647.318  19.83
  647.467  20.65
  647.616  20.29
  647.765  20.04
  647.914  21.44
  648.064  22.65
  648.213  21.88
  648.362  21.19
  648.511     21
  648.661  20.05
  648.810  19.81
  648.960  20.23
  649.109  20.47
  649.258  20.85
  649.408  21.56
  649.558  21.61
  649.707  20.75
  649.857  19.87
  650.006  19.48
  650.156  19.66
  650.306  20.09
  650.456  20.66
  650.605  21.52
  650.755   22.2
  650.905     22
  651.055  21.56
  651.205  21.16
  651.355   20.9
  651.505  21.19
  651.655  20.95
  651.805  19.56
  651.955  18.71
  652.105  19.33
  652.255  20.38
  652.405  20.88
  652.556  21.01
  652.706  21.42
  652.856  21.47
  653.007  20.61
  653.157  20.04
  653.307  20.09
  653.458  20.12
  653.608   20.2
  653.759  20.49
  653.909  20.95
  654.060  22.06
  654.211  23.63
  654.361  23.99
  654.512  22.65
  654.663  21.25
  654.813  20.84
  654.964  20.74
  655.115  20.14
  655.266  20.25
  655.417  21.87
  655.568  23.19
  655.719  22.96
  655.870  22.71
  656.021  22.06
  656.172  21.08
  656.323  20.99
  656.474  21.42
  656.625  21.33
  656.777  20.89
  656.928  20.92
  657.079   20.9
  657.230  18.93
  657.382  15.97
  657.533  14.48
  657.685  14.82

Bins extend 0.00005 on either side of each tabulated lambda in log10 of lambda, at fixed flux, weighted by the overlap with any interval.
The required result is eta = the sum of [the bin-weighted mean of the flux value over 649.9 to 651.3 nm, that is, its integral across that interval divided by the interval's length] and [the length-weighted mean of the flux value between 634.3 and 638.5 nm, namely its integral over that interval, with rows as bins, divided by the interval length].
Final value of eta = 39.5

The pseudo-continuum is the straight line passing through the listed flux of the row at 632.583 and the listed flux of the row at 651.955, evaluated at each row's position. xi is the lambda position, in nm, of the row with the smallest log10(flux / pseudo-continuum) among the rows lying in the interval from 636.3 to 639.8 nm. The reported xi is 639.613 nm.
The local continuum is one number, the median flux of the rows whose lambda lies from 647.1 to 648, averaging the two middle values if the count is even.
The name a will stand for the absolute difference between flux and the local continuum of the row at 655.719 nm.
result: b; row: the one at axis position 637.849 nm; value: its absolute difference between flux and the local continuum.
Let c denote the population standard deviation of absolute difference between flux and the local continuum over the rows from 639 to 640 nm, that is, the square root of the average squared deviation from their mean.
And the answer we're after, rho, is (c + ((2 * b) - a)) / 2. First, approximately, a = 2.8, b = 3.4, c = 4.9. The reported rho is 4.5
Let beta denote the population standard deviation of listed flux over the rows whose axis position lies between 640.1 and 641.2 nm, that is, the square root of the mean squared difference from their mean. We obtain 0.6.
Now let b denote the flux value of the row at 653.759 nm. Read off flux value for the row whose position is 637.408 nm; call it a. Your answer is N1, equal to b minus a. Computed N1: 11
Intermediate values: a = 9.113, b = 20.49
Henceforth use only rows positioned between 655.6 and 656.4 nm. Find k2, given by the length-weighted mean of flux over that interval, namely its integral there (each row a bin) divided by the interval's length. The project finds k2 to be 22.0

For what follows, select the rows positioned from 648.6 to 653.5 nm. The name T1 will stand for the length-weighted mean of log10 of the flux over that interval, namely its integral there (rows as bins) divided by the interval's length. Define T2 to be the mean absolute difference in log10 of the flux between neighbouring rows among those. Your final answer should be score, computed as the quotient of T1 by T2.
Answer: 130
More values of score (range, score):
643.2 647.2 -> 120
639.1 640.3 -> 8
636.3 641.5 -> 23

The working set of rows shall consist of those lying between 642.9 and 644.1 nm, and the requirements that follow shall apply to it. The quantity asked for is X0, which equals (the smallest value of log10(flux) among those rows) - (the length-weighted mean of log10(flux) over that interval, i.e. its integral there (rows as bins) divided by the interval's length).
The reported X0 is -0.015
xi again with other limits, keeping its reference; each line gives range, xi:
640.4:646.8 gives 646.127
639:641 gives 639.613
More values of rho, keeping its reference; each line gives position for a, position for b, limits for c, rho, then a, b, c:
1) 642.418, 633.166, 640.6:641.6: 0.9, 2.3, 1.9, 0.4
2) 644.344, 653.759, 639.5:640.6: 2.7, 0.4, 0.3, 5.1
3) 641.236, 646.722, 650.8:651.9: 0.6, 0.3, 0.6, 0.4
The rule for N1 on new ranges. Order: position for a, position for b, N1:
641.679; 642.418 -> 2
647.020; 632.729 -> 0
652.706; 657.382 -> -5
